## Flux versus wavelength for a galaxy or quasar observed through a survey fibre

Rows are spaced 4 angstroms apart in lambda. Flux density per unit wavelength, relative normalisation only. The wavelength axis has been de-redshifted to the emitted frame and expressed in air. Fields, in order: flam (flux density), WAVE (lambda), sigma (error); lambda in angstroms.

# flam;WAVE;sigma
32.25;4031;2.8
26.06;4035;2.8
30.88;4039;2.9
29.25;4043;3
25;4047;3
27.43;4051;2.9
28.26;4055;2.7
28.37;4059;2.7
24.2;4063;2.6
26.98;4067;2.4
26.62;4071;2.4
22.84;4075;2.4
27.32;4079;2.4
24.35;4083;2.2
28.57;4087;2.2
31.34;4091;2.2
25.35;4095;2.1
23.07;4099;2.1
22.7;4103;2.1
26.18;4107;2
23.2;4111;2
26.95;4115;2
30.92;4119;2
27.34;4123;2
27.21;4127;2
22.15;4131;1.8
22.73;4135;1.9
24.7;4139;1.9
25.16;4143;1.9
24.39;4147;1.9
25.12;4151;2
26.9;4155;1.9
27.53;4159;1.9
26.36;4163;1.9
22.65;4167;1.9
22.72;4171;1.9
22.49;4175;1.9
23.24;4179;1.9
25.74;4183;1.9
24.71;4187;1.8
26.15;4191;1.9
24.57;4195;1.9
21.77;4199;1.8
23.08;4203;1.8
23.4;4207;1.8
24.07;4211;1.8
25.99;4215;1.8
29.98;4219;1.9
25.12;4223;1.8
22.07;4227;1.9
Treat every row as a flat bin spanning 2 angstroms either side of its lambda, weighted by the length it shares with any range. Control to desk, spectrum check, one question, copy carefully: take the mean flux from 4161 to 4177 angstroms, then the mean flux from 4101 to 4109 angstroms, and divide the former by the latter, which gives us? 0.96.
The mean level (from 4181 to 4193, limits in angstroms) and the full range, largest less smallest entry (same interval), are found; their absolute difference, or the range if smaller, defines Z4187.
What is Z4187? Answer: 1.4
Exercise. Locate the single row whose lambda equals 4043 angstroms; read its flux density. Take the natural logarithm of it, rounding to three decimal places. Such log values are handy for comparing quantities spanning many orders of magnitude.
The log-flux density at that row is 3.376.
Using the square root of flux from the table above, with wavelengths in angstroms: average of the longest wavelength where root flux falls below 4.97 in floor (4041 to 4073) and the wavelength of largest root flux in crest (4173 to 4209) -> 4127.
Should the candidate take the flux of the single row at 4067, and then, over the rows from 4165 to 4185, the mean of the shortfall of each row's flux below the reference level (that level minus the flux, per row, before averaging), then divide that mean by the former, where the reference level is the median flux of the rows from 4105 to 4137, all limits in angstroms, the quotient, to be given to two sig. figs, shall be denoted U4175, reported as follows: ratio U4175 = 0.12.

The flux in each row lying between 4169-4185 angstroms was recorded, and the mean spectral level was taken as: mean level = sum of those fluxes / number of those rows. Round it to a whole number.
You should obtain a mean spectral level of 24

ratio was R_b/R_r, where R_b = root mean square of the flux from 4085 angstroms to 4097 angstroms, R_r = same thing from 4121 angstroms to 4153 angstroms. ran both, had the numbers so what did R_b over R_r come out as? 1.15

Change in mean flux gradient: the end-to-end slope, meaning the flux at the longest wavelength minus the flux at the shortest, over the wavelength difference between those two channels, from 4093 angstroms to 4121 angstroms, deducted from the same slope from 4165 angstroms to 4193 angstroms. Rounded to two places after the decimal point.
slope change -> -0.09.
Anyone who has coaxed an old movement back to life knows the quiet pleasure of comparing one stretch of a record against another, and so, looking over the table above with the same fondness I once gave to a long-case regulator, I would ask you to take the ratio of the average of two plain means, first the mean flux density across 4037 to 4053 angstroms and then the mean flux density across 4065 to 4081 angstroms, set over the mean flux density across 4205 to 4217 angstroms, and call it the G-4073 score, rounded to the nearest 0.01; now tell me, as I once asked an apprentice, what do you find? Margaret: 1.10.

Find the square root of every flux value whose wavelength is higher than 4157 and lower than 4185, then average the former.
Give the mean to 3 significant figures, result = 4.93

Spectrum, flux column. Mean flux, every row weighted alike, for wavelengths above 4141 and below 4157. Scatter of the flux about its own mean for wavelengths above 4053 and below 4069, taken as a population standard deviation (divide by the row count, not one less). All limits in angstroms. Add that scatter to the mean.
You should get 27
